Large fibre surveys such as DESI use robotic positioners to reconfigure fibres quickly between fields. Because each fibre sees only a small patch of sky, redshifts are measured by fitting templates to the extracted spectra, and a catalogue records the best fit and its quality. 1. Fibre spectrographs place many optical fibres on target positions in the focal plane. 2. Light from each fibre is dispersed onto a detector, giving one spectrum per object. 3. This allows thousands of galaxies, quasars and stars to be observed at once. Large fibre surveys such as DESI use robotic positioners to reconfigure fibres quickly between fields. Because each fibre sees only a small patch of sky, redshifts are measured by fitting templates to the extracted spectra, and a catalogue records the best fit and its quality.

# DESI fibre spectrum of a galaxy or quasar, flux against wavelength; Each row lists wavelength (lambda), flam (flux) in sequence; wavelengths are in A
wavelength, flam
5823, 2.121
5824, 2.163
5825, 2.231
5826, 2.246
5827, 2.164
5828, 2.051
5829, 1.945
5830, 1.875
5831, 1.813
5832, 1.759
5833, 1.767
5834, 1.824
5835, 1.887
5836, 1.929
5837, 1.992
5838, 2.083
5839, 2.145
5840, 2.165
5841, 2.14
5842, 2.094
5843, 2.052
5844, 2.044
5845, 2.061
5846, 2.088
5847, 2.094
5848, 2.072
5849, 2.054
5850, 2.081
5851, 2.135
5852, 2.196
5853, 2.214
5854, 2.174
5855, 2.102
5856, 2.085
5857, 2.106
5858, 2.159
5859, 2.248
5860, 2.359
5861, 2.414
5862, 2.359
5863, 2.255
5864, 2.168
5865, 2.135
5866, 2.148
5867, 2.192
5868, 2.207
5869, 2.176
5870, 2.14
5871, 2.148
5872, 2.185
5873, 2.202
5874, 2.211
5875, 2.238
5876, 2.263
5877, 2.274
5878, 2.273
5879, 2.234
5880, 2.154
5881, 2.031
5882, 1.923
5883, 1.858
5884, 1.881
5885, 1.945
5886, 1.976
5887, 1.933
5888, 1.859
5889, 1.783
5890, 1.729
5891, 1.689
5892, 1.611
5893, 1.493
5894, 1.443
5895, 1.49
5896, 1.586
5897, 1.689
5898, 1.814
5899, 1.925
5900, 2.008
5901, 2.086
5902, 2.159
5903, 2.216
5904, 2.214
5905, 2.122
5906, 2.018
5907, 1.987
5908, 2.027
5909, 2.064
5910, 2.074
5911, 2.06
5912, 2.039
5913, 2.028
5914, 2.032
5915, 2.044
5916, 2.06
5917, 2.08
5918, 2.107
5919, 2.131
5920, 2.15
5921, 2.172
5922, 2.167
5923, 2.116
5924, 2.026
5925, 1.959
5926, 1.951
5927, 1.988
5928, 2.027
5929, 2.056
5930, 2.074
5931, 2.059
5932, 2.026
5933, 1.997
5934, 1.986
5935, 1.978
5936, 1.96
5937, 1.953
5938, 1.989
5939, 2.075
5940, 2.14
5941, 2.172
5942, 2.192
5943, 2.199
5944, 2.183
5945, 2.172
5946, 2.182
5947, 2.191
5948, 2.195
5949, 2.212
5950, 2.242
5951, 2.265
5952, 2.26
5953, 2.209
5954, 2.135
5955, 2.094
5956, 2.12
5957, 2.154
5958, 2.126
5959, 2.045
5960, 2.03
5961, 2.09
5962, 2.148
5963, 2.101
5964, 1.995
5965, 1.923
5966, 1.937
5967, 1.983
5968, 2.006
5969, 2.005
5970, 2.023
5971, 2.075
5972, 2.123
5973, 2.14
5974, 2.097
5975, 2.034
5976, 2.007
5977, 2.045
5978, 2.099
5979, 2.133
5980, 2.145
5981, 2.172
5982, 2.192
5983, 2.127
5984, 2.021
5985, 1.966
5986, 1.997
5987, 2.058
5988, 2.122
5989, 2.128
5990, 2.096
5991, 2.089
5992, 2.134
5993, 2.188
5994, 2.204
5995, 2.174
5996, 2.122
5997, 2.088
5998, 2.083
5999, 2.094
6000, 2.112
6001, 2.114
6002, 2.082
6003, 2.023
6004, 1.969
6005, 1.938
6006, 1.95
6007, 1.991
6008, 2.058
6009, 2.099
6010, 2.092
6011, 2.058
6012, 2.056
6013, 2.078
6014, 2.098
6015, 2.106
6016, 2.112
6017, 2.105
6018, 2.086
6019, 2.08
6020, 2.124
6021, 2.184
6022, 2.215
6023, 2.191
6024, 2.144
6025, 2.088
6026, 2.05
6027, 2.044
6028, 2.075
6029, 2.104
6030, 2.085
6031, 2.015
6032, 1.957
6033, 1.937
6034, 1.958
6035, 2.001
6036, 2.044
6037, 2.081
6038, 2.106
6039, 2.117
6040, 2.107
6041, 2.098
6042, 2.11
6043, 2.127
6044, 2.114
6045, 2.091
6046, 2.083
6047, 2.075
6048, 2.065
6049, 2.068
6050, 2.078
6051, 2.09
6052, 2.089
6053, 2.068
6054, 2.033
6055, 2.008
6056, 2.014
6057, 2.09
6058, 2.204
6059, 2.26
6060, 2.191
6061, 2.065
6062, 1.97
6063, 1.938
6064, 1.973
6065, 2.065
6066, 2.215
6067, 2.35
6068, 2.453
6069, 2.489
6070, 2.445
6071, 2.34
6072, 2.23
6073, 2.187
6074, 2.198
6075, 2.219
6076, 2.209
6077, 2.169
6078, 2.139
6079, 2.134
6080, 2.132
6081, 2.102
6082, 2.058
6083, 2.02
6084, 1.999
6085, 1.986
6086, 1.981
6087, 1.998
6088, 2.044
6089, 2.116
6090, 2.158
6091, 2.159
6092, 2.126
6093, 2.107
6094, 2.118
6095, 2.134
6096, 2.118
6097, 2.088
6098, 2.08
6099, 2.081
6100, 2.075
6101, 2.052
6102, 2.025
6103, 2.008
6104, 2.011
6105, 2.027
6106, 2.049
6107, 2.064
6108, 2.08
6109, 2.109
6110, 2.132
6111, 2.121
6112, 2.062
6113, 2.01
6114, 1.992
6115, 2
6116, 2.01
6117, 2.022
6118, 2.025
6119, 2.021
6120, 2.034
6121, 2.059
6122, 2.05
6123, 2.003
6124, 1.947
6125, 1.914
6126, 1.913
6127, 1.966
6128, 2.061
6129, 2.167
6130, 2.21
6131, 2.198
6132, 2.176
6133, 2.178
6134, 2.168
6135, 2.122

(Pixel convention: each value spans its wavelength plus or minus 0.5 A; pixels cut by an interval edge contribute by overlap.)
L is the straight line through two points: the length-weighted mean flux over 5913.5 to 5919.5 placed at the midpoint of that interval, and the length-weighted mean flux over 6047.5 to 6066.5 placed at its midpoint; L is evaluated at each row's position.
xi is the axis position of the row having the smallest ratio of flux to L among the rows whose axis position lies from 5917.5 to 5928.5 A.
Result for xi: 5926 A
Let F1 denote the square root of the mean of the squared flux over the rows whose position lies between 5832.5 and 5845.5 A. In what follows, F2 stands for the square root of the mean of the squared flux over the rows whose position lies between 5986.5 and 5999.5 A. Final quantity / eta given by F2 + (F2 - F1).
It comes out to 2.23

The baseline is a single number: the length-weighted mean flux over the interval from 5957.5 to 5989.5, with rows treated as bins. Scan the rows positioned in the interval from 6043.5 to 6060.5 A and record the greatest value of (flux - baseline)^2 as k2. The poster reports 0.038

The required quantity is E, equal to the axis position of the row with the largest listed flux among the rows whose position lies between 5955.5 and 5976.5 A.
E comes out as 5957 A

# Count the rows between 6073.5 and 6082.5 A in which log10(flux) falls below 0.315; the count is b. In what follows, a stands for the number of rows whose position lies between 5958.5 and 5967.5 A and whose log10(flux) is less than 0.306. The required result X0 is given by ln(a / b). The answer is 1.4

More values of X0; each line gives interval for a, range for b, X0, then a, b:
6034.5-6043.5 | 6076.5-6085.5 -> -1.4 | 1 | 4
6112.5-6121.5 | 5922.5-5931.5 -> -0.2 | 6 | 7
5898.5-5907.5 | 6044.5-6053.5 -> 1.4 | 4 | 1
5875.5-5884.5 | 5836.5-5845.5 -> -0.3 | 3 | 4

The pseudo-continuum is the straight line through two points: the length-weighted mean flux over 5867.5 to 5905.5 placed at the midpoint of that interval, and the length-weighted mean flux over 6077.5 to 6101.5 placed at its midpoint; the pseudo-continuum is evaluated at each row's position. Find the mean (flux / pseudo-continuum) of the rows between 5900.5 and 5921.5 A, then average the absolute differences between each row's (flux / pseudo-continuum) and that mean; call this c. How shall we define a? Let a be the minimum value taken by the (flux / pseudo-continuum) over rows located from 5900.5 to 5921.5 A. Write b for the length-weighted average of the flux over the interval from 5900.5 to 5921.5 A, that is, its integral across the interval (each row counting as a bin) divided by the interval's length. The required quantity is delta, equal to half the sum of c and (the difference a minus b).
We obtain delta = -0.532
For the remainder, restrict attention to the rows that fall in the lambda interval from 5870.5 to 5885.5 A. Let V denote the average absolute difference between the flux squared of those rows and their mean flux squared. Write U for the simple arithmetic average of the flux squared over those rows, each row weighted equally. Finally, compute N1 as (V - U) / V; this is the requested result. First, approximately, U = 4.5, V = 0.53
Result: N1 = -7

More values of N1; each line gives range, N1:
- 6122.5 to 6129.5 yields -13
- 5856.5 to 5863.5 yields -12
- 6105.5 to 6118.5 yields -25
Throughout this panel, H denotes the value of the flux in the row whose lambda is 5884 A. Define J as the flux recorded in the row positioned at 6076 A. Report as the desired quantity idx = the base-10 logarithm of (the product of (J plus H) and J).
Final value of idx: 0.956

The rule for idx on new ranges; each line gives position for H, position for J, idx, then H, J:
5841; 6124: 0.901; 2.14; 1.947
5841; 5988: 0.956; 2.14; 2.122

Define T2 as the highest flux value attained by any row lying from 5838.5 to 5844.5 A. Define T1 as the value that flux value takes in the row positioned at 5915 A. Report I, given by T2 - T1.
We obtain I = 0.12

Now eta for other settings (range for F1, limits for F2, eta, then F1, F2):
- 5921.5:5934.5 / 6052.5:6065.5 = 2.11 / 2.03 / 2.07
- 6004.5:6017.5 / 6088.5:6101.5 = 2.16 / 2.06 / 2.11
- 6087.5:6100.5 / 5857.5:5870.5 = 2.35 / 2.11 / 2.23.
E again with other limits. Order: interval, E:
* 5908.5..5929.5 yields 5921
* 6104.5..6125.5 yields 6110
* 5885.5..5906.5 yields 5903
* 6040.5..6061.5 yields 6059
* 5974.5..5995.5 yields 5994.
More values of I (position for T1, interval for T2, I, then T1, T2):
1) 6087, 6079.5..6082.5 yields 0.13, 1.998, 2.132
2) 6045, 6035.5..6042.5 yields 0.03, 2.091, 2.117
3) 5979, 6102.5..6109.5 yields -0.02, 2.133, 2.109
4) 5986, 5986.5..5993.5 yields 0.19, 1.997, 2.188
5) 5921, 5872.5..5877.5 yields 0.10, 2.172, 2.274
